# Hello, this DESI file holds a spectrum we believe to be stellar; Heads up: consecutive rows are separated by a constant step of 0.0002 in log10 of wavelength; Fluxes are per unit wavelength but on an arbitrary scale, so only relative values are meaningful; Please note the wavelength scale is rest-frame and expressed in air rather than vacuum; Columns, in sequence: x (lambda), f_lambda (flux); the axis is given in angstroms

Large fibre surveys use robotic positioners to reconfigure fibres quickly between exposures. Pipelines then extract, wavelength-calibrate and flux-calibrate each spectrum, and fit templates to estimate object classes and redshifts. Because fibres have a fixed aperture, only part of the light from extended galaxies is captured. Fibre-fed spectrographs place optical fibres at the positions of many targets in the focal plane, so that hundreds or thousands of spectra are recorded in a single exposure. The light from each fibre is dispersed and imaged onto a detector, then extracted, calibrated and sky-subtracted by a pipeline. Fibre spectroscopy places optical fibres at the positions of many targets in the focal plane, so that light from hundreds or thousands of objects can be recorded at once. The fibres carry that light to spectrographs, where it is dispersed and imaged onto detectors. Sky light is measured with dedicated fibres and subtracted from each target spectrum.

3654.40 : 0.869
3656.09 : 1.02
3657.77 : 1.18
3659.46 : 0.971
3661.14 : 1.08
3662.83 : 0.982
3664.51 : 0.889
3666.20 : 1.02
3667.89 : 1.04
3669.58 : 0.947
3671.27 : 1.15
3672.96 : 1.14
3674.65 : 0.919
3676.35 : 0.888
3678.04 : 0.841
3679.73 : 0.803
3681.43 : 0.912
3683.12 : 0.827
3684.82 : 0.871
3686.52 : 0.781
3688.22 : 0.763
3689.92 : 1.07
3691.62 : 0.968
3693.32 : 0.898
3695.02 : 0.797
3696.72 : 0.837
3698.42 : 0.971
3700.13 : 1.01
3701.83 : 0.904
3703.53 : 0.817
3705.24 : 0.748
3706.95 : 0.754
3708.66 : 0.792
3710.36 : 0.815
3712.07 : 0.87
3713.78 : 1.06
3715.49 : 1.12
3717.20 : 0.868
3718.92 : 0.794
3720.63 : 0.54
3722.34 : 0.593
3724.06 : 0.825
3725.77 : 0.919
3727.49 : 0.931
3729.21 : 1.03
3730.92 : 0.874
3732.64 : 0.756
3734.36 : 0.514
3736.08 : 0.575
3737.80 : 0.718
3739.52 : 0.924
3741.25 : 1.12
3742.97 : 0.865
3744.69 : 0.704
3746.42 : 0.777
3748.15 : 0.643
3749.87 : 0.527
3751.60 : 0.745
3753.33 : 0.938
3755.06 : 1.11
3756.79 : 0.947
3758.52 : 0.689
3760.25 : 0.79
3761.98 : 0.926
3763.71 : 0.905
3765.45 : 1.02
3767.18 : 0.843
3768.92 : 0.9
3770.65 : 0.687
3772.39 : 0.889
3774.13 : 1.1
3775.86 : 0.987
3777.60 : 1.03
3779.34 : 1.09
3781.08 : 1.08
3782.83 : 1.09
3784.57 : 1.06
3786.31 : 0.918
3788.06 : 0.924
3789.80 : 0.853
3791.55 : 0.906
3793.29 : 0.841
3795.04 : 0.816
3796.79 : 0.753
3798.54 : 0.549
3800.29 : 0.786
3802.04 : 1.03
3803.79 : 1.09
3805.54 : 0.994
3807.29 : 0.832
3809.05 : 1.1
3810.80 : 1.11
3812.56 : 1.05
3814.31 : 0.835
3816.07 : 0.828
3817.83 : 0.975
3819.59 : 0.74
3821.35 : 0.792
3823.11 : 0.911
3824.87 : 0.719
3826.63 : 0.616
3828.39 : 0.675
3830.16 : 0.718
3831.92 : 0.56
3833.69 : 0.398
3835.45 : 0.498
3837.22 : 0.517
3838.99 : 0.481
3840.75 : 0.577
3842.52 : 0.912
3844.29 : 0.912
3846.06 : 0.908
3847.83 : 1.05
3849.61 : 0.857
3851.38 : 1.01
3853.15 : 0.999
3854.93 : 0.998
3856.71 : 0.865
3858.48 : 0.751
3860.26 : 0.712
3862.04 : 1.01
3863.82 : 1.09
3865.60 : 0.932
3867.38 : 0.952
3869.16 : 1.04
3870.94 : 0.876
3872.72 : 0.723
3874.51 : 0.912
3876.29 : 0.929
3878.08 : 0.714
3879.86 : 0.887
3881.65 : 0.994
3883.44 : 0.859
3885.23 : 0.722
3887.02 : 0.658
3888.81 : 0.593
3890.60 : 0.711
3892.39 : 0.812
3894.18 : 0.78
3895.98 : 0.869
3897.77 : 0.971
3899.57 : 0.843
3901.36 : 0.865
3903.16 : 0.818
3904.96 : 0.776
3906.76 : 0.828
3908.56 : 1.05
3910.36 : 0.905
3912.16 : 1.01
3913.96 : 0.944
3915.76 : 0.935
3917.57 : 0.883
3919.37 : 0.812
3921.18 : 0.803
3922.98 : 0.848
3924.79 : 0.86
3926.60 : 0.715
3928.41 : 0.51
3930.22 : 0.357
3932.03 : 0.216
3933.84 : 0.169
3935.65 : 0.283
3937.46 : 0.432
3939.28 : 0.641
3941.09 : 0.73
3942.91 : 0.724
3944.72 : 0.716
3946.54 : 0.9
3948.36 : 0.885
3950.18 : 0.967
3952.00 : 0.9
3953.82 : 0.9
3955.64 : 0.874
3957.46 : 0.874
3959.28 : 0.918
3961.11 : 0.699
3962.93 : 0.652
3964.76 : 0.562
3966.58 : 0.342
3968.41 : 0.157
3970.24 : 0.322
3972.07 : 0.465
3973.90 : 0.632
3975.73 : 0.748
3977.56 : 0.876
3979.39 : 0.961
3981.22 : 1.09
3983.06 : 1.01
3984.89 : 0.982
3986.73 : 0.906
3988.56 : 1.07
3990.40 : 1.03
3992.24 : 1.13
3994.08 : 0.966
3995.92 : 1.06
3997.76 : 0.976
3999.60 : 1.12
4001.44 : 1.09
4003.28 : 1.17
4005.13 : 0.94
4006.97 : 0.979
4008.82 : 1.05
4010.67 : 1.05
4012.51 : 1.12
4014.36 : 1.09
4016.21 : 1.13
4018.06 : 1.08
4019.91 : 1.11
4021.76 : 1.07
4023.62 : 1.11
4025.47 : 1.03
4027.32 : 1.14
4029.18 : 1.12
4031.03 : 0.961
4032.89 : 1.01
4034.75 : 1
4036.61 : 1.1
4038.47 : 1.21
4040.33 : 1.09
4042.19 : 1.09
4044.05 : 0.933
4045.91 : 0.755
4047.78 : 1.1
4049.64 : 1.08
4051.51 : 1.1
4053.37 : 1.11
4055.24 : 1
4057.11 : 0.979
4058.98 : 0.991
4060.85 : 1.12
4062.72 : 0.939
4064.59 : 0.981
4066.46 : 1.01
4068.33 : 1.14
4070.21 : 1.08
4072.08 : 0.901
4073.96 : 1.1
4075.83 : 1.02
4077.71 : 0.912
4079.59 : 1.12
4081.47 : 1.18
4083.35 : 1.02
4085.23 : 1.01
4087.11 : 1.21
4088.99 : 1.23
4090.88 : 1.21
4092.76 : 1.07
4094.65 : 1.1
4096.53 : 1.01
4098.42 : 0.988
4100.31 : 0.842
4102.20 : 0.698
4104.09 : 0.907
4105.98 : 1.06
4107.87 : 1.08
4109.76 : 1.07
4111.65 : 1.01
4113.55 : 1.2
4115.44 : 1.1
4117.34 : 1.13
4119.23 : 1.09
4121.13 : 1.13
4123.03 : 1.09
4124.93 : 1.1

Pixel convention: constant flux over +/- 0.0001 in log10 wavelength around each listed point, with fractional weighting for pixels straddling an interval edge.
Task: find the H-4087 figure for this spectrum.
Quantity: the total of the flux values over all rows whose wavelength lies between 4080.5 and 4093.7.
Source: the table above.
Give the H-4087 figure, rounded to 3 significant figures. 7.93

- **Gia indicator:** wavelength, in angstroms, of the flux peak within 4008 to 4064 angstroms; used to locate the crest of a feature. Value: 4038.47 angstroms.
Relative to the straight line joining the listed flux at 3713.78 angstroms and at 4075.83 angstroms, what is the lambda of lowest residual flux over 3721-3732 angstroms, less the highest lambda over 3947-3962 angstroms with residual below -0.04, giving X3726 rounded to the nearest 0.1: -238.8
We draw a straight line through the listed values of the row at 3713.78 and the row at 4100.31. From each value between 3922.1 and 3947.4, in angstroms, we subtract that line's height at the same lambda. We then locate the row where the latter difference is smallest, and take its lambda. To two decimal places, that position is 3933.84 angstroms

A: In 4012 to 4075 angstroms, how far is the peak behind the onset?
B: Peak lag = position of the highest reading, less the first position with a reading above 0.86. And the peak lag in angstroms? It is 26.0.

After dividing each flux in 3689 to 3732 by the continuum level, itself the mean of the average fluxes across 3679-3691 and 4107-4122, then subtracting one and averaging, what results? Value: -0.11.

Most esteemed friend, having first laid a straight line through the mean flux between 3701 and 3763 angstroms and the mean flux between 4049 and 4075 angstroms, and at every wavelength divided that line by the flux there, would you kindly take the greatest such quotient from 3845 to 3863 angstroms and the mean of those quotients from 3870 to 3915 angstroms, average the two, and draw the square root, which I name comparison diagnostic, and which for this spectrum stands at 1.09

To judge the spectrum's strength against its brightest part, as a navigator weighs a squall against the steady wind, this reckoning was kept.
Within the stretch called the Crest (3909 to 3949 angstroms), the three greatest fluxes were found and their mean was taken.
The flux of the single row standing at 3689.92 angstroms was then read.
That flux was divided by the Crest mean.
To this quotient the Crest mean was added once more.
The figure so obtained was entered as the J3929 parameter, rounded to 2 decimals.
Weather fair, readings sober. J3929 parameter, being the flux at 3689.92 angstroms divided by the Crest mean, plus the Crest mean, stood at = 2.07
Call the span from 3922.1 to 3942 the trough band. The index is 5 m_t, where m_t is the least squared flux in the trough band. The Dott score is 0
